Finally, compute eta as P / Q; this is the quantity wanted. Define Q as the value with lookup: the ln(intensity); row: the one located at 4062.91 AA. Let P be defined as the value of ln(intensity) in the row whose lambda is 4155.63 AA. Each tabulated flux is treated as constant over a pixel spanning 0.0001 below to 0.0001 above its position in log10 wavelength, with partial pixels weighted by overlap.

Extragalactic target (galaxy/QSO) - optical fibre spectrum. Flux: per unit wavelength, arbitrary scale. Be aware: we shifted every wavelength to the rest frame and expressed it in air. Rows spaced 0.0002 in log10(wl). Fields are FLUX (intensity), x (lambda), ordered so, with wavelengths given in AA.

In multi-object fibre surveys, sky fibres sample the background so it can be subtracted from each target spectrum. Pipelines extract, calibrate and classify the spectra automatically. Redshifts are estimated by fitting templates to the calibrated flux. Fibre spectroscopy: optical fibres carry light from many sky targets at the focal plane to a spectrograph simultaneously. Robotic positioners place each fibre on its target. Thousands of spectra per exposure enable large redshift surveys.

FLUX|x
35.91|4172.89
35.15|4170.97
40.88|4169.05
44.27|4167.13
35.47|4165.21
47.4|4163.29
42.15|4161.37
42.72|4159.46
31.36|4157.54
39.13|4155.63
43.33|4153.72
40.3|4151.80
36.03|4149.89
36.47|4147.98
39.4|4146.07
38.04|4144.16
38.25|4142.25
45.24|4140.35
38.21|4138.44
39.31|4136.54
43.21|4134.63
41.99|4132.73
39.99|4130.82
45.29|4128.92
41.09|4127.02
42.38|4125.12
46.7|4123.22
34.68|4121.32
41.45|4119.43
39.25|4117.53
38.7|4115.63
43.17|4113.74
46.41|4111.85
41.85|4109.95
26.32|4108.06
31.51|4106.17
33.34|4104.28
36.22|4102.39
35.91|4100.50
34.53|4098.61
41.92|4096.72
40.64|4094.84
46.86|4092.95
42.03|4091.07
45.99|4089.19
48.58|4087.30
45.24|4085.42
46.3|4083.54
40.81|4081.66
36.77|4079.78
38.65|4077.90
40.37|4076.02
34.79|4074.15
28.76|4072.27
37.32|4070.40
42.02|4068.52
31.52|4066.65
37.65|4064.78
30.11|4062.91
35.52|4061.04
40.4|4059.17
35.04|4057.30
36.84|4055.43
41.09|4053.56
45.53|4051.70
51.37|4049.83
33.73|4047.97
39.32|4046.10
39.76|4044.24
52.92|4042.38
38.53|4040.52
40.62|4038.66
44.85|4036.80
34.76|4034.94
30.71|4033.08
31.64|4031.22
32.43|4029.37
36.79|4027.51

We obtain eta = 1.08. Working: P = 3.67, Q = 3.4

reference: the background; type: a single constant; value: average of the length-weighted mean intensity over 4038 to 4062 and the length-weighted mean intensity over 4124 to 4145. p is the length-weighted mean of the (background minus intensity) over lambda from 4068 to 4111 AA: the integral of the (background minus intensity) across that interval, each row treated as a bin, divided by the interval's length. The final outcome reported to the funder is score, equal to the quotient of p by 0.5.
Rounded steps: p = 2.1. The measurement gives 4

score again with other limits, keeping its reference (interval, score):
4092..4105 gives 5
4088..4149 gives 2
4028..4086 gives 5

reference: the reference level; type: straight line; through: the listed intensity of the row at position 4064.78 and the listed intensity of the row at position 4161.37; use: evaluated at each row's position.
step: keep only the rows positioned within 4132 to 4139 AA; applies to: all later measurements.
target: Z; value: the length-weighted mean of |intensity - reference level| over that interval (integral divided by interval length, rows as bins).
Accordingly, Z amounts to 2.0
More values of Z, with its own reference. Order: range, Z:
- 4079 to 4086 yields 4.6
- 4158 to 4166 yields 3.6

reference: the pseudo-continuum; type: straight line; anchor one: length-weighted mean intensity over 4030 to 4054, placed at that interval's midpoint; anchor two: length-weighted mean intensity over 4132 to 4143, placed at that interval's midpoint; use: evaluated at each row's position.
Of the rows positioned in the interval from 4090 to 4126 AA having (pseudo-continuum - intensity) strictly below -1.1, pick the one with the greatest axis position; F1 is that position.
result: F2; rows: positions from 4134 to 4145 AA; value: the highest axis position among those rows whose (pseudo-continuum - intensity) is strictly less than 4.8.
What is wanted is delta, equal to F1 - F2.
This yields -19.0 AA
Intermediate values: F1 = 4125.12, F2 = 4144.16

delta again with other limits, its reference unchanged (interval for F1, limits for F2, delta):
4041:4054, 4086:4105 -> -50.7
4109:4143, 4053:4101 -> 43.6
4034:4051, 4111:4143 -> -92.4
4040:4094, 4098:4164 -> -70.3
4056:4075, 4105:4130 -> -60.4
